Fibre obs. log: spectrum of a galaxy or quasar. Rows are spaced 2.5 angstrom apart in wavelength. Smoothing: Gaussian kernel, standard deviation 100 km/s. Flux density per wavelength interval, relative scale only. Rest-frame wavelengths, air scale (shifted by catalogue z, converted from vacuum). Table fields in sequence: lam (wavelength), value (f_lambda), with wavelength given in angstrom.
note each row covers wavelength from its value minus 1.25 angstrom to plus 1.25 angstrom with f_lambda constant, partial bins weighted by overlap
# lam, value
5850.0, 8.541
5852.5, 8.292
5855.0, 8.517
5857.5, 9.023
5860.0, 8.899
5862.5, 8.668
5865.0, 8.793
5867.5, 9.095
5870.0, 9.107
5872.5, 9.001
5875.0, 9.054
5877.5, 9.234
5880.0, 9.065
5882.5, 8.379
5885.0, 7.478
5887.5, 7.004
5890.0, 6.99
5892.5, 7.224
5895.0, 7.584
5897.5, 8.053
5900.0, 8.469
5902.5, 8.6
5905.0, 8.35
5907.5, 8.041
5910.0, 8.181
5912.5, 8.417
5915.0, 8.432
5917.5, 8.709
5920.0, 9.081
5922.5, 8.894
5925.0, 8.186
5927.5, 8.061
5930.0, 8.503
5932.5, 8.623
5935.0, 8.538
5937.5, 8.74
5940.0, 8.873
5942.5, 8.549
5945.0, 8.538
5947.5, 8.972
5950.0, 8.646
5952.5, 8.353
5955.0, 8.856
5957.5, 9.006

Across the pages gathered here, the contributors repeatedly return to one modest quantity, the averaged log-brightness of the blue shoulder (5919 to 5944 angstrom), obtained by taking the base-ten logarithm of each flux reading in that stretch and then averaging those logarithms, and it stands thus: 0.934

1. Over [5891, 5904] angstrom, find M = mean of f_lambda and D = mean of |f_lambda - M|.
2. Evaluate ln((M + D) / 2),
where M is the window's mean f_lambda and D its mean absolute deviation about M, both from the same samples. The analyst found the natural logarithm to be 1.44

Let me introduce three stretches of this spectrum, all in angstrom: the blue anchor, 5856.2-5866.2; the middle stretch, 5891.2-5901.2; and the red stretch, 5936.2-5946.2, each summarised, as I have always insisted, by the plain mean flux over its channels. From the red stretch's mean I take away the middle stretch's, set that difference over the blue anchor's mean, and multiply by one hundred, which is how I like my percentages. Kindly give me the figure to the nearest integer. 10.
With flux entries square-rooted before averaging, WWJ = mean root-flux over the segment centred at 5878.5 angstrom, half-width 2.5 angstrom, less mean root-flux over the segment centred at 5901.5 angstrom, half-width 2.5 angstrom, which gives 0.10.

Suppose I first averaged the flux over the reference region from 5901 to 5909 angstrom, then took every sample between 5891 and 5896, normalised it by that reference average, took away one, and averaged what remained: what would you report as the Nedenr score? -0.11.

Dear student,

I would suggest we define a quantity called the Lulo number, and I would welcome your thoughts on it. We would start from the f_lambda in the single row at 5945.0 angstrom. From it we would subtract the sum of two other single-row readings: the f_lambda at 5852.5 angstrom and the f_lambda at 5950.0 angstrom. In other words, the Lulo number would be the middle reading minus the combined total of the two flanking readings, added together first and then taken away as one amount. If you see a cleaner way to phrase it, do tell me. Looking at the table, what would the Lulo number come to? -8.4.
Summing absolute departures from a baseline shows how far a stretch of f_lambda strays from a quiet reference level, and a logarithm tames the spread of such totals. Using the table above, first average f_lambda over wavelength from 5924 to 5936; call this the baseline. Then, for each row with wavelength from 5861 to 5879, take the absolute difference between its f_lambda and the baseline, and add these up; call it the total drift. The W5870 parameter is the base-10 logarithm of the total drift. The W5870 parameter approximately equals 0.63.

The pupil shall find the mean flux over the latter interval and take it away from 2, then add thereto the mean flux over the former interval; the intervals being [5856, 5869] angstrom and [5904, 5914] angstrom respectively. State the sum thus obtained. 2.6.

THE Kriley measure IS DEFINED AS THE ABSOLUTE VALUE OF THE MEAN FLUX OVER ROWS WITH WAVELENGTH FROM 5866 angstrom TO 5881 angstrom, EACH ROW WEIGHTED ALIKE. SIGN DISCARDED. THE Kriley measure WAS 9.09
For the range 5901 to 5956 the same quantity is 8.55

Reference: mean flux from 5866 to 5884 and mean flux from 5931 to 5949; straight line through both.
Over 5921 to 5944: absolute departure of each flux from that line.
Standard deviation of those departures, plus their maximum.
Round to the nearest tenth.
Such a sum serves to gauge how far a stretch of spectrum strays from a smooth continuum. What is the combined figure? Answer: 0.9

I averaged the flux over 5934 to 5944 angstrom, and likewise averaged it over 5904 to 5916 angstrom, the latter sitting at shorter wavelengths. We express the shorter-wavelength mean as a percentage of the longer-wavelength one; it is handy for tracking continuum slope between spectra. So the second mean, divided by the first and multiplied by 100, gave 95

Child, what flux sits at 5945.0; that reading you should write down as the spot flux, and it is 8.538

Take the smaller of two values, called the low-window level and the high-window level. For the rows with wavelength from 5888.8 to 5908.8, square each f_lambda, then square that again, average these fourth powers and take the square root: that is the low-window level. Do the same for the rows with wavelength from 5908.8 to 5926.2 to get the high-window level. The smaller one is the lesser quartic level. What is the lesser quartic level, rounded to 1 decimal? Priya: 63.5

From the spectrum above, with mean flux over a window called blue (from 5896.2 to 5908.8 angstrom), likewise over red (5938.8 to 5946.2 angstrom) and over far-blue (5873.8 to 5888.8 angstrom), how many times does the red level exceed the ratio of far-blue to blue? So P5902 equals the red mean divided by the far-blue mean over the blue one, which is 8.6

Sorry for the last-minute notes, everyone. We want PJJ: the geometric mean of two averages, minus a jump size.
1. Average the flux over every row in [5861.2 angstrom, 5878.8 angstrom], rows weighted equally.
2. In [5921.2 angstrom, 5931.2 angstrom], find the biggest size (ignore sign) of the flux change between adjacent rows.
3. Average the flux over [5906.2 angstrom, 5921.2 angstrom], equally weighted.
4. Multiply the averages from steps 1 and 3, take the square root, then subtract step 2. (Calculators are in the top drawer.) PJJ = 8.02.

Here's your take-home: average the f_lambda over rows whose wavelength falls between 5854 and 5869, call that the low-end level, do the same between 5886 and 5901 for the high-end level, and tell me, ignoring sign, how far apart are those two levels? 1.3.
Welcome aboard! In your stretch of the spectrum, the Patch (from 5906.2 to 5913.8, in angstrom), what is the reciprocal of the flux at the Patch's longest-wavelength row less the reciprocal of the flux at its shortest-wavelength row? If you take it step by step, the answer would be -0.006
